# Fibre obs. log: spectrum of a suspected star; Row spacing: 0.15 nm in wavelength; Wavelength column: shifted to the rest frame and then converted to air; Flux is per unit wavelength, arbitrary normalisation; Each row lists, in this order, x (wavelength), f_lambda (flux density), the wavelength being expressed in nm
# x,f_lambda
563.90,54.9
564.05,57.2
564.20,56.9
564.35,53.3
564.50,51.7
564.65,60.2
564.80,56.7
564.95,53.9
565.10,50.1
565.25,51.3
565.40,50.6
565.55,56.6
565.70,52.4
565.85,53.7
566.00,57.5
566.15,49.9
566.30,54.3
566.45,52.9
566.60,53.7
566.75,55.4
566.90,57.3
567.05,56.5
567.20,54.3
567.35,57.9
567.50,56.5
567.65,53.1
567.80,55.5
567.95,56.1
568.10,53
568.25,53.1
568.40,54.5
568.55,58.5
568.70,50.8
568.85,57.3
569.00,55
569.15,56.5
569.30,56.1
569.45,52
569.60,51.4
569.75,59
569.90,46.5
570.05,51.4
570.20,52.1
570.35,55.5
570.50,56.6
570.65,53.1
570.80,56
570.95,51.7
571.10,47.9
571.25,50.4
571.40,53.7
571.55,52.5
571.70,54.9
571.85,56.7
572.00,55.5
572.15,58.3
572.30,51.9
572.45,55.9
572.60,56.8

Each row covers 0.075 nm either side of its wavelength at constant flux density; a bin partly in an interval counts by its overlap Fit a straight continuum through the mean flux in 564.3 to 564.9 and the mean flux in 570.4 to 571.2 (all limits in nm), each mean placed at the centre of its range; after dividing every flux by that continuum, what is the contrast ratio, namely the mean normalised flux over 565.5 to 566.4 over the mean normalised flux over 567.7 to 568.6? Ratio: 0.97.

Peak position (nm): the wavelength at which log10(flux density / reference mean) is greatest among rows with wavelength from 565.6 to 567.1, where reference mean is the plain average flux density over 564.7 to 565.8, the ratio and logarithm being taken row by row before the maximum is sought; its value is 566.00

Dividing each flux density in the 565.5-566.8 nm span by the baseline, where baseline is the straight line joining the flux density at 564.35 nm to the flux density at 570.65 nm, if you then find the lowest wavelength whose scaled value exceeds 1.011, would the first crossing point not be 565.55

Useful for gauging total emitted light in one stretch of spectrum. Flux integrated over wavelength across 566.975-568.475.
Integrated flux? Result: 82.6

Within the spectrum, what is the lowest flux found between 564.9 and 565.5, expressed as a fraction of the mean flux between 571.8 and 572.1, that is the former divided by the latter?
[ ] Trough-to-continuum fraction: 0.89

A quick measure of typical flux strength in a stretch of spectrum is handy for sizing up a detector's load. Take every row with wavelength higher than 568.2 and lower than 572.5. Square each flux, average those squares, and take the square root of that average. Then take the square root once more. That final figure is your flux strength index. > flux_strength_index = 7.35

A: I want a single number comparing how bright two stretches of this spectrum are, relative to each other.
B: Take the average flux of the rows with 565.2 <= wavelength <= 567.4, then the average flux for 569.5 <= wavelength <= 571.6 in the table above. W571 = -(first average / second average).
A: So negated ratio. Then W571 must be -1.03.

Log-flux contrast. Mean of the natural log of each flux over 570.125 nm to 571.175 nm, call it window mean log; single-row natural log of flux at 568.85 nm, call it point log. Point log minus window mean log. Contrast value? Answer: 0.074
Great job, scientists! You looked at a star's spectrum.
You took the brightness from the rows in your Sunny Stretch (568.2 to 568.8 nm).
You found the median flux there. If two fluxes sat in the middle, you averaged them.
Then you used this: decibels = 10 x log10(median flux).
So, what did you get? 17.3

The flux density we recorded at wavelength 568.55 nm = 58.5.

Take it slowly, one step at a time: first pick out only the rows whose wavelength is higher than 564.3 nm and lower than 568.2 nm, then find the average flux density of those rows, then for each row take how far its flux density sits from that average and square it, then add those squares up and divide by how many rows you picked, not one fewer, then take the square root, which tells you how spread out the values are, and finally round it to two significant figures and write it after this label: 2.6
